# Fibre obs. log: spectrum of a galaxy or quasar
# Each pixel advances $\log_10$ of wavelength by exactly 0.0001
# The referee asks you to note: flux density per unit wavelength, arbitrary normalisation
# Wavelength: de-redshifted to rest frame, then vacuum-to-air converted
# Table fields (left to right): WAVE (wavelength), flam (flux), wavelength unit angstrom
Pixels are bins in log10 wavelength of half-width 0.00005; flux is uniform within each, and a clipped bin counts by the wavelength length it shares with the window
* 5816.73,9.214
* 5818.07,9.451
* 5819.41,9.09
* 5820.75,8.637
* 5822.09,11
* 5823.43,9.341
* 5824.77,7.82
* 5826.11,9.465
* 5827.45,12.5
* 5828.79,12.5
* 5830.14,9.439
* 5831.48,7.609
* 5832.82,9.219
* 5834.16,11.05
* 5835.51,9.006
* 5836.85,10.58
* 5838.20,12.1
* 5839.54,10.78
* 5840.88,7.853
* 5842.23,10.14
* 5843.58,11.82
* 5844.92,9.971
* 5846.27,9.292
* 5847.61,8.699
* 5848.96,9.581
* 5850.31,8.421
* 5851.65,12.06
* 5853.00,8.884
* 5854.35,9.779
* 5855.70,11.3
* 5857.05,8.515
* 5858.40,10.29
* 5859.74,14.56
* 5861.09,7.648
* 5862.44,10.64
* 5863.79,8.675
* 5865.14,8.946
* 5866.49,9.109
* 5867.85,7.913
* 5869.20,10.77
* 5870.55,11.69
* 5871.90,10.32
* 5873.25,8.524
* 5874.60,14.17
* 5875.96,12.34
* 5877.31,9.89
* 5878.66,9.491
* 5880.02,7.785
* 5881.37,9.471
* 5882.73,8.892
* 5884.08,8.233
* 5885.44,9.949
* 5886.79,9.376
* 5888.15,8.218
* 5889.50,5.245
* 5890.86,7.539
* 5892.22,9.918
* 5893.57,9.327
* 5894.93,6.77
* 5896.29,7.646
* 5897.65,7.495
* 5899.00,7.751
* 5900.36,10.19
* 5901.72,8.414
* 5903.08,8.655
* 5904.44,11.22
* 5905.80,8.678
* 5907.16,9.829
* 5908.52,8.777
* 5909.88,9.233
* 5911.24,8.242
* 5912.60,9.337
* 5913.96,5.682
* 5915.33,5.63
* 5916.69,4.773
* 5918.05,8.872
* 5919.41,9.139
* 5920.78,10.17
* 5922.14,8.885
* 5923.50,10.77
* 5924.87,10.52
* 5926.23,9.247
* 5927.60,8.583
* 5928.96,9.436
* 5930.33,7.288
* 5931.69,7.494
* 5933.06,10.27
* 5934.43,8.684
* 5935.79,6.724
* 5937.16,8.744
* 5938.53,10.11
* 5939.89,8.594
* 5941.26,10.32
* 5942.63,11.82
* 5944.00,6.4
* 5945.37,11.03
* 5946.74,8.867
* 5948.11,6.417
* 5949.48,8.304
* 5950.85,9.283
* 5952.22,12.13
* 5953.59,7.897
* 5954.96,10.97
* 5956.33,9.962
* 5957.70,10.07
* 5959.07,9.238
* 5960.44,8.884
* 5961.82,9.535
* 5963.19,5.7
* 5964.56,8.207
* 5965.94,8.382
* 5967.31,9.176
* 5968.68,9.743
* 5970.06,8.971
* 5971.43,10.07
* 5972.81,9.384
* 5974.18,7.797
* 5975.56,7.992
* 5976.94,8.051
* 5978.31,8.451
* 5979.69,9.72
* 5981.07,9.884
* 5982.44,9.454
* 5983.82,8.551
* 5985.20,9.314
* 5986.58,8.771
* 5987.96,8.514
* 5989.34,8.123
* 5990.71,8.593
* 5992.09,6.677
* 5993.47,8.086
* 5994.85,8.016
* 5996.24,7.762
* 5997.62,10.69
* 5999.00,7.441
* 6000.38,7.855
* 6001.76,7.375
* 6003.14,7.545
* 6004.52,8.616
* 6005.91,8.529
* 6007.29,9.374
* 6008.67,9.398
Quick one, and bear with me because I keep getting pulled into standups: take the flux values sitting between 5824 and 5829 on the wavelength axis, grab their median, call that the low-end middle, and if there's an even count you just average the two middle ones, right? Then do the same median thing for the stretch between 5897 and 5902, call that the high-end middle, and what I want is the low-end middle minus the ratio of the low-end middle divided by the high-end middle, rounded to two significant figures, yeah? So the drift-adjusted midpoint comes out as 9.6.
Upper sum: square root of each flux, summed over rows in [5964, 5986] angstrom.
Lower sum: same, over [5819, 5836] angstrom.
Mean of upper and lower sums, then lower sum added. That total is 85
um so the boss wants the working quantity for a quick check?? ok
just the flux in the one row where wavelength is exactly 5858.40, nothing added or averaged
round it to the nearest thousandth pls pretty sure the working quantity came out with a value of 10.290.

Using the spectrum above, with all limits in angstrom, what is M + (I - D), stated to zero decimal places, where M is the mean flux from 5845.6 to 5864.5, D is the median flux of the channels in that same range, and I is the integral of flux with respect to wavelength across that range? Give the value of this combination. 187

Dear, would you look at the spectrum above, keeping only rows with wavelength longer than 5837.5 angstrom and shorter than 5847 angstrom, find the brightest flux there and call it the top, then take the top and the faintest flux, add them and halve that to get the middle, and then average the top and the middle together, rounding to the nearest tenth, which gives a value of 11.0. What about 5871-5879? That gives 12.8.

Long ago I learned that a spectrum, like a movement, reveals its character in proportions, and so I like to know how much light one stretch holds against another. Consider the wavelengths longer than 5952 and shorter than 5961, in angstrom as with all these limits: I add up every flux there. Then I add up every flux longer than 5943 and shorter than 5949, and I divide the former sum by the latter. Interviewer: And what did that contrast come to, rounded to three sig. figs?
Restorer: 2.11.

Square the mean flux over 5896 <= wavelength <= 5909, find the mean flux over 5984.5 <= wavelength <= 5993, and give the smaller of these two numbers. 8.33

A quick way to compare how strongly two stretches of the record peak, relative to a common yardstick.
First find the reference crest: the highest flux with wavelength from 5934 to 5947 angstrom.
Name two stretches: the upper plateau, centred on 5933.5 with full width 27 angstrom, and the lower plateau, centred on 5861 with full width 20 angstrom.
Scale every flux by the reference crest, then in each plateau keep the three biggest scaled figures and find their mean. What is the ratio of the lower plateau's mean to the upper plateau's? 1.14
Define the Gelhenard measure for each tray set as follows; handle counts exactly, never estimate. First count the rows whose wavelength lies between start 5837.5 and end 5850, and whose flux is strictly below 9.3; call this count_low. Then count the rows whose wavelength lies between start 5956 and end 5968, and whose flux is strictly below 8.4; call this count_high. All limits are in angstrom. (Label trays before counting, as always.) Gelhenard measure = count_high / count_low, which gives 1.00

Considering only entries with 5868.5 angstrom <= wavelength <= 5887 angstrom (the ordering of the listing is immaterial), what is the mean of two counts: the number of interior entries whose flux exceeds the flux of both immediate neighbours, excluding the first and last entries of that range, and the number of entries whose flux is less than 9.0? 4.0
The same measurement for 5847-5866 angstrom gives 6.0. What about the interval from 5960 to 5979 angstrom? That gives 6.0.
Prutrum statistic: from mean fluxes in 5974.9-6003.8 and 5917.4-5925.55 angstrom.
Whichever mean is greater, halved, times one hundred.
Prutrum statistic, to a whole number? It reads 486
